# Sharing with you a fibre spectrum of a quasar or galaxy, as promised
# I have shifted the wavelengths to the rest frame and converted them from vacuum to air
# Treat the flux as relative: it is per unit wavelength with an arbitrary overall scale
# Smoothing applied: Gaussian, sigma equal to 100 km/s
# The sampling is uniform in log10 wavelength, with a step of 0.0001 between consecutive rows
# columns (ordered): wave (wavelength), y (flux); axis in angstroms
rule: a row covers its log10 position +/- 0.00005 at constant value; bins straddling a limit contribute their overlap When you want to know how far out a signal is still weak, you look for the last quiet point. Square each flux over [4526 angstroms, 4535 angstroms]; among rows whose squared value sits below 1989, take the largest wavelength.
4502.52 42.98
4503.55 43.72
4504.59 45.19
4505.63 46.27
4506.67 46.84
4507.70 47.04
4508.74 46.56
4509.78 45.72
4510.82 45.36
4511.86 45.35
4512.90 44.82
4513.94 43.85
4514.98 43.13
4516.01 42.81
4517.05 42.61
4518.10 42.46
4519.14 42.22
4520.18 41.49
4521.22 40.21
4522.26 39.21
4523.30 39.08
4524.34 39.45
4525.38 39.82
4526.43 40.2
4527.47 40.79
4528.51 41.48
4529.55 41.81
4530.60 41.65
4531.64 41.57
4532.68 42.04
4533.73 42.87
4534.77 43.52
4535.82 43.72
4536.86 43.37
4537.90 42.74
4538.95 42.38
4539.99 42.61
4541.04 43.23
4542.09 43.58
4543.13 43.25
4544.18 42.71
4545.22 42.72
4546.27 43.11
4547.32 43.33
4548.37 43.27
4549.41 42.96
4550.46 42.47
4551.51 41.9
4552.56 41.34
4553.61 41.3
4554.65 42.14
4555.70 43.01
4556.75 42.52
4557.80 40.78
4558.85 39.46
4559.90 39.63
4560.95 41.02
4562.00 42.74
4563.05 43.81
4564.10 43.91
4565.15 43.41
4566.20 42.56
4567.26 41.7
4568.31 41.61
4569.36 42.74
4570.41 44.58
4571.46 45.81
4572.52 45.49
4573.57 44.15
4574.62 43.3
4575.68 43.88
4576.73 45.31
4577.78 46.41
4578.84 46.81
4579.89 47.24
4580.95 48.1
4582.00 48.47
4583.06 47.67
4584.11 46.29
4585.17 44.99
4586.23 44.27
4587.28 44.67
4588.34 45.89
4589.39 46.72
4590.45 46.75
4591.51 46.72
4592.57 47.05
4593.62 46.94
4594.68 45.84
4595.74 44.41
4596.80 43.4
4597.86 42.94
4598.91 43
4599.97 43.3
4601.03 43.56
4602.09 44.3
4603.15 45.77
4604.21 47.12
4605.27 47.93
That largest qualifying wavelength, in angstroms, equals 4534.77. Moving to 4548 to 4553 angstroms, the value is 4552.56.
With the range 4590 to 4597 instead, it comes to 4596.80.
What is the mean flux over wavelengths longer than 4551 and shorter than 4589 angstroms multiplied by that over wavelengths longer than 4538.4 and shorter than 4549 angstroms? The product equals 1887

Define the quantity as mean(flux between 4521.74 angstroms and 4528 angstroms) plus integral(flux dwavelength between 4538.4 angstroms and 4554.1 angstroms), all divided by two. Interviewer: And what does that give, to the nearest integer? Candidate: 355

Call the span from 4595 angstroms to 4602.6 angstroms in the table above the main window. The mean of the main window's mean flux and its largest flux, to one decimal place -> 44.0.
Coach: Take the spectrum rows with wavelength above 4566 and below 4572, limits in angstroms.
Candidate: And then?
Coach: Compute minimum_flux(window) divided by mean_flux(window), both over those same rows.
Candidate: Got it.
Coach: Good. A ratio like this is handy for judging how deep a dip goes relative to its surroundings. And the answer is 0.964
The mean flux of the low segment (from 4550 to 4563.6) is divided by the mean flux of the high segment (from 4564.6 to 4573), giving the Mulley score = 0.96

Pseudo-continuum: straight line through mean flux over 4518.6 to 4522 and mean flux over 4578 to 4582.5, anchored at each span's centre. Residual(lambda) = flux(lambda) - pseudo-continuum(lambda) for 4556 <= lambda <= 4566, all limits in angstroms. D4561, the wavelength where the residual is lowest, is 4558.85 angstroms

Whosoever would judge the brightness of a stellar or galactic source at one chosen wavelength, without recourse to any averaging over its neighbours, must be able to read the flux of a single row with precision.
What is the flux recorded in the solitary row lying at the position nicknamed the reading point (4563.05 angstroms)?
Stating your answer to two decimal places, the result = 43.81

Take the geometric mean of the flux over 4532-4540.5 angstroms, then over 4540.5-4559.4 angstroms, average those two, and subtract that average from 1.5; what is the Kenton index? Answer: -41.1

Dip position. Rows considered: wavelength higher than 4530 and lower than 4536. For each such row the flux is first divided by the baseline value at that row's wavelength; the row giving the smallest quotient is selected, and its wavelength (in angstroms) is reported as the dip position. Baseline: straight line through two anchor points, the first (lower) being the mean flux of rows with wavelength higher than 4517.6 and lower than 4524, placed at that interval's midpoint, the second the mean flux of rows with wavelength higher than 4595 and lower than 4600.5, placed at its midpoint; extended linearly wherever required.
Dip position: 4531.64 angstroms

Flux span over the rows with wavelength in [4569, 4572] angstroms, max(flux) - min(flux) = 3.1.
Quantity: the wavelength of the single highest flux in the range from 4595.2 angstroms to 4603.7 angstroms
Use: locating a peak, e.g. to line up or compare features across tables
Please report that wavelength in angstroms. 4603.15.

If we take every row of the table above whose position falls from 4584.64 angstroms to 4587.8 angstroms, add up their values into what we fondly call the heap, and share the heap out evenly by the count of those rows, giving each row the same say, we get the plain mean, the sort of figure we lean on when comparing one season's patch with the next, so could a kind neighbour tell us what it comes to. 44.6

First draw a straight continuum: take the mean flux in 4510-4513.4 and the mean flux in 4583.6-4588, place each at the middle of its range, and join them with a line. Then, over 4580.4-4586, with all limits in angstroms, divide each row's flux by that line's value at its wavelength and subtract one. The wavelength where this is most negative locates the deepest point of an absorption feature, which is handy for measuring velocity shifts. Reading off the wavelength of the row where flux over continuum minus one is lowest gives 4585.17 angstroms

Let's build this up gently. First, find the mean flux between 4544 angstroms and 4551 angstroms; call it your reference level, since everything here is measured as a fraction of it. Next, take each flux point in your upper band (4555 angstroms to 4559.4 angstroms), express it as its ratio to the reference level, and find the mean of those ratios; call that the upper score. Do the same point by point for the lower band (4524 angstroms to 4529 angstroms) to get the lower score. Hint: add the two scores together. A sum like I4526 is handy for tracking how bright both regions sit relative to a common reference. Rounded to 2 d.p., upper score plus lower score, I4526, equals 1.90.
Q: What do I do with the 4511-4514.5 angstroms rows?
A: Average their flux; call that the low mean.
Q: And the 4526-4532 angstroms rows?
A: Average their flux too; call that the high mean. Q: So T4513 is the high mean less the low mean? -3.4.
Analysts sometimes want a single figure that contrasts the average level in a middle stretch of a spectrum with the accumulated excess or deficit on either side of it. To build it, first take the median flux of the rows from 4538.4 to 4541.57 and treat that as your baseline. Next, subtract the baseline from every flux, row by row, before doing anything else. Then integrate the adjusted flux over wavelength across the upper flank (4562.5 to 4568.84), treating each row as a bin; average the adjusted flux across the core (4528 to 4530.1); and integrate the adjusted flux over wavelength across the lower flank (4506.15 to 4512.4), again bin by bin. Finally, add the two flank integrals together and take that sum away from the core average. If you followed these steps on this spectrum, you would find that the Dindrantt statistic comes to -24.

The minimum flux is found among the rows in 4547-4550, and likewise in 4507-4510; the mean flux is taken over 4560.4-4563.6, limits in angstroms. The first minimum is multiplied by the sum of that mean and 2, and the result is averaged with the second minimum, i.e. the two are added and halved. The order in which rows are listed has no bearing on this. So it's 979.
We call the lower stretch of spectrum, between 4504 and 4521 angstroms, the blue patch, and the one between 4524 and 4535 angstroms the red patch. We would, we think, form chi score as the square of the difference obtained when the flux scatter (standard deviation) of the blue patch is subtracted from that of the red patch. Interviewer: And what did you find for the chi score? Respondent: 0.34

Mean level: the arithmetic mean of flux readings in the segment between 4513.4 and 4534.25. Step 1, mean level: 41.4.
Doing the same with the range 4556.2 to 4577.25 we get 42.9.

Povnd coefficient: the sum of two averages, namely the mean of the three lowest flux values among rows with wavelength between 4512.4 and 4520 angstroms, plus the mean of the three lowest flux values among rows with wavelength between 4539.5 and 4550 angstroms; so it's 85.1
